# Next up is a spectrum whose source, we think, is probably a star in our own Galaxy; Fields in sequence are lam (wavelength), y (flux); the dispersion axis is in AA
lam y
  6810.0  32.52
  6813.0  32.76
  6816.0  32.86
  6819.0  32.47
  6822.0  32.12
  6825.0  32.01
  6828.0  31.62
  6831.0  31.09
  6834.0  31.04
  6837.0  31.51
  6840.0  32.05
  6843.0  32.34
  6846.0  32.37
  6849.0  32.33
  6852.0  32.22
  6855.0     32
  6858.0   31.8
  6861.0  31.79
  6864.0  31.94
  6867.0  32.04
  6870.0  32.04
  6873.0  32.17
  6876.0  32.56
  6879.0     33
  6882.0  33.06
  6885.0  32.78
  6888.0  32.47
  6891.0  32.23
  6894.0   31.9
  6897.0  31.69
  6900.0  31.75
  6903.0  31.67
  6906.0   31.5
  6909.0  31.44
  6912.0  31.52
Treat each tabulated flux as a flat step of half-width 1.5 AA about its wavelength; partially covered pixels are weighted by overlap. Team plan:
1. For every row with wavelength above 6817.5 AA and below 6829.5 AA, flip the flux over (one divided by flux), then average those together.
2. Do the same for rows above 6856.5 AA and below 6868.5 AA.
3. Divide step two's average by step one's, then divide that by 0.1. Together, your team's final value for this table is 10.05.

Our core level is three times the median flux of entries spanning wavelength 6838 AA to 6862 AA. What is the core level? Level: 96.4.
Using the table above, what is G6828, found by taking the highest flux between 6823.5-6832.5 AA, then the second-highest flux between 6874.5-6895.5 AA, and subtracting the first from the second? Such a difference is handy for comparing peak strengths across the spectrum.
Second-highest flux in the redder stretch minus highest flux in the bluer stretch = 1.0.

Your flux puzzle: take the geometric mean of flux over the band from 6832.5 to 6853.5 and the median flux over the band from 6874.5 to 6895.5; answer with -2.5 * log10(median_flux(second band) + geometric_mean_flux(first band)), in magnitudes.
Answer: -4.52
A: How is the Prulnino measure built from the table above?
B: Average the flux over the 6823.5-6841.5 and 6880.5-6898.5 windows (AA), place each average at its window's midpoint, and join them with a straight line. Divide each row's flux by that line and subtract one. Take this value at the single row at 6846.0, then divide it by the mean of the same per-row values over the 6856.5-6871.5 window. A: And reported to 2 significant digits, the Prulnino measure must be -8.5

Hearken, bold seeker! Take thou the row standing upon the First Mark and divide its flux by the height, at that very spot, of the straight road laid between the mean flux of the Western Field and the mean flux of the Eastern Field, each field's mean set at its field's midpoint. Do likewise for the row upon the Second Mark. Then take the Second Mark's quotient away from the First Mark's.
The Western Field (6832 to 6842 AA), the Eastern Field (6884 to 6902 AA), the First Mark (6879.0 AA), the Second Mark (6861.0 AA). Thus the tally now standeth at 0.032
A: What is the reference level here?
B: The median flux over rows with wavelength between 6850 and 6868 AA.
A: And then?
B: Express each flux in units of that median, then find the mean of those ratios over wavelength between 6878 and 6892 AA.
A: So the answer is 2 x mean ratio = 2.05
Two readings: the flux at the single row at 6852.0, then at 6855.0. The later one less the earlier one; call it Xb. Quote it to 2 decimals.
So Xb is -0.22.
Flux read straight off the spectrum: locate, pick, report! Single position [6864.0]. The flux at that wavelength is 31.94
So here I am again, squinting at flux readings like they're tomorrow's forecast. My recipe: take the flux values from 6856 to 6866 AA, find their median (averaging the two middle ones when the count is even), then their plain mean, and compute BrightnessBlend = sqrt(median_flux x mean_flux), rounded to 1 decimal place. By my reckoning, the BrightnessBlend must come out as 31.8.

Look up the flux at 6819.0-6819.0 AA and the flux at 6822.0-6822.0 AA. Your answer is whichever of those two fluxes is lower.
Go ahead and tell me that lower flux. 32.1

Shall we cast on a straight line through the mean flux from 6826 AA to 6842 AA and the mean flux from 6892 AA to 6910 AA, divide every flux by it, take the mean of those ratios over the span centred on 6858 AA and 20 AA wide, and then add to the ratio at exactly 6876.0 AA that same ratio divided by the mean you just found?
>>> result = 2.05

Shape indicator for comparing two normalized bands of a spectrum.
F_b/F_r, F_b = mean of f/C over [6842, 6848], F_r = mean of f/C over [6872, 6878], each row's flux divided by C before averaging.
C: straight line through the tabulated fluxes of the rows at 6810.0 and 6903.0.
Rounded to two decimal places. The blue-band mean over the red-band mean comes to 0.99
